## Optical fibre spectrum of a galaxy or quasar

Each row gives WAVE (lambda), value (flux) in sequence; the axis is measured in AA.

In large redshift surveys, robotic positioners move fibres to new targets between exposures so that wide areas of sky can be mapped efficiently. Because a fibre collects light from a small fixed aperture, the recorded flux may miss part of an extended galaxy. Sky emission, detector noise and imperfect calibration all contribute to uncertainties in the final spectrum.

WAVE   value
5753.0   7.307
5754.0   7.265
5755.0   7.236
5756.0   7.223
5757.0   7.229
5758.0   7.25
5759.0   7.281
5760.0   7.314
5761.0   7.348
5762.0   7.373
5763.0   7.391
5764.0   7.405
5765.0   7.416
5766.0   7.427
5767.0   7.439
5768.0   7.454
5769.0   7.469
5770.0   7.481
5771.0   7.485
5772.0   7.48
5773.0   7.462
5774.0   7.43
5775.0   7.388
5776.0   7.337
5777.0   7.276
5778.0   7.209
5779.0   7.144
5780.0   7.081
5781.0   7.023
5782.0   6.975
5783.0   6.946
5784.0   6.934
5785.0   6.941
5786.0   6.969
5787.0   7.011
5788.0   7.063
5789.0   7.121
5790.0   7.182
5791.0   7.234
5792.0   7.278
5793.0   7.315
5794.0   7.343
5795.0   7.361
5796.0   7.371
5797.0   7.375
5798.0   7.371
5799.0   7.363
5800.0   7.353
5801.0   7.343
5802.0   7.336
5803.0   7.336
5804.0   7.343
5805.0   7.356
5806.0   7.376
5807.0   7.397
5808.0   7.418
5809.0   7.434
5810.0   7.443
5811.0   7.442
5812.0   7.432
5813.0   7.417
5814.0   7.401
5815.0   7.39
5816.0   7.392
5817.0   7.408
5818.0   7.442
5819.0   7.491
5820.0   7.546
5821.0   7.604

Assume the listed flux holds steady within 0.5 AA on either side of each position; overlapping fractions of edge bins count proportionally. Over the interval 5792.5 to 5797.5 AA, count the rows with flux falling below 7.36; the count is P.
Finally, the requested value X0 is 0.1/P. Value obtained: 0.050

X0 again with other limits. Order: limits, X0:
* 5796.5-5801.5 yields 0.050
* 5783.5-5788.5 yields 0.020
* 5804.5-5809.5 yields 0.100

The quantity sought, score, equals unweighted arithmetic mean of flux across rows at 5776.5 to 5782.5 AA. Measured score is 7.12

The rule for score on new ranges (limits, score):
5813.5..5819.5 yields 7.42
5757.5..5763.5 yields 7.33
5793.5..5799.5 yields 7.36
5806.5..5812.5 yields 7.43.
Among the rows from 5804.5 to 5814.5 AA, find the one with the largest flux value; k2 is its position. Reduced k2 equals 5810.0 AA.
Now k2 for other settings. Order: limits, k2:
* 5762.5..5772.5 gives 5771.0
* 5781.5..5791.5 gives 5791.0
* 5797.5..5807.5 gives 5807.0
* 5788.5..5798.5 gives 5797.0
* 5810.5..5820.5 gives 5820.0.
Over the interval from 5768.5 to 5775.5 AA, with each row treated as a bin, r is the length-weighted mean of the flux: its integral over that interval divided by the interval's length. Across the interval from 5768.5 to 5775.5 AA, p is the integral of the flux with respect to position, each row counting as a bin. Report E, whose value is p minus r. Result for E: 44.7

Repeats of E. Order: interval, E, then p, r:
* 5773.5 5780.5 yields 43.6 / 50.9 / 7.3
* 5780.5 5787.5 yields 41.8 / 48.8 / 7.0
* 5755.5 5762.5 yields 43.7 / 51.0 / 7.3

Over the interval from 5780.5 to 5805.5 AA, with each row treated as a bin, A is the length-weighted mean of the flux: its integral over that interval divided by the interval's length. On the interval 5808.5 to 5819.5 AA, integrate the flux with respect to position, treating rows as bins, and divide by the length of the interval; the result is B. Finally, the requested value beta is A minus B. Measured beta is -0.2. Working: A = 7.21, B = 7.43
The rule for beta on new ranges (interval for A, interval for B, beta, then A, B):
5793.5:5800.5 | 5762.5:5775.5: -0.1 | 7.36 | 7.44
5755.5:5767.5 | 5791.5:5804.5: 0.0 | 7.34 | 7.35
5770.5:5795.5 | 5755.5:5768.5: -0.2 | 7.20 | 7.35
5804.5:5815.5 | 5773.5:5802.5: 0.2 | 7.41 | 7.21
